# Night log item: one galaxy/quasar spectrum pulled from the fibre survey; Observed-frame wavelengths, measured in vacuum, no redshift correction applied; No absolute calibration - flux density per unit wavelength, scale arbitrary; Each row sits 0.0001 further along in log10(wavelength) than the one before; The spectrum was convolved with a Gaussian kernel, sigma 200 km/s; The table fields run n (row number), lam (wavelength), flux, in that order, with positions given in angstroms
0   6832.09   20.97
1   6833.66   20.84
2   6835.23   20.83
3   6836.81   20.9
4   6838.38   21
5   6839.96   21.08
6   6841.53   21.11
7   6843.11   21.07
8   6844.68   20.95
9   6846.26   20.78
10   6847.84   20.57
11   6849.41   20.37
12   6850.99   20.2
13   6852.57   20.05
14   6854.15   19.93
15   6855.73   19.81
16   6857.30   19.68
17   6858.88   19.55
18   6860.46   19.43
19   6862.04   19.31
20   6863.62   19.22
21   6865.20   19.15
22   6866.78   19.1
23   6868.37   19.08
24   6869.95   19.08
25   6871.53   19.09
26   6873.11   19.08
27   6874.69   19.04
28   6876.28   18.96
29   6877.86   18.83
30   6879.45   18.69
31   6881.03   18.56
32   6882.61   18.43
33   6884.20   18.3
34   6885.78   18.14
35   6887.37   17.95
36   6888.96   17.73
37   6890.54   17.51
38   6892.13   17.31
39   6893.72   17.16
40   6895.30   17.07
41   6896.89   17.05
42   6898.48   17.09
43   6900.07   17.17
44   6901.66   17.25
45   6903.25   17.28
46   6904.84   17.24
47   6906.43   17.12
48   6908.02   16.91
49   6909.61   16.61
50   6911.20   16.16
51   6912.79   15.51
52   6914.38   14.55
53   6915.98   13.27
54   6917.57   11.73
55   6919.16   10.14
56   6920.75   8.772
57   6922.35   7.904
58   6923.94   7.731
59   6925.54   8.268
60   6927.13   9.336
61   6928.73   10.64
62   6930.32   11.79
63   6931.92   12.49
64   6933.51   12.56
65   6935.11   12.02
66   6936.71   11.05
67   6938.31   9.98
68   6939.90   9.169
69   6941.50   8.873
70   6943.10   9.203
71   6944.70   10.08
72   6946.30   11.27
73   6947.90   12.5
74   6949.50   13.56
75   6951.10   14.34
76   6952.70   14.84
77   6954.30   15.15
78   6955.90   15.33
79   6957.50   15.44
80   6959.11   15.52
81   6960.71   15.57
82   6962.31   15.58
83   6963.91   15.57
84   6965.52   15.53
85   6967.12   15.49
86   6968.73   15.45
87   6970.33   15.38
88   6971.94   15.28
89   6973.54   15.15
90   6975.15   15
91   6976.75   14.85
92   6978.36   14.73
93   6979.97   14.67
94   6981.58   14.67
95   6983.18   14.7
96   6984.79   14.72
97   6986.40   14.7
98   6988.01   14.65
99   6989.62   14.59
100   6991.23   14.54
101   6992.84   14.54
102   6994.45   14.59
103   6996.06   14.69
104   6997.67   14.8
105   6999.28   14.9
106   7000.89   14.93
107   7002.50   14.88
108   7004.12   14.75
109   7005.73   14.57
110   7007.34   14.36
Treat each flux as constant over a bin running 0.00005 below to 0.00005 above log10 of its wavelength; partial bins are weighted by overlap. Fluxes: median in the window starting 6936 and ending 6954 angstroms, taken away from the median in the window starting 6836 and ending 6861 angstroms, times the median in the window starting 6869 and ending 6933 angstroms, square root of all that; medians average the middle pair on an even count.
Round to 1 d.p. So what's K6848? 12.7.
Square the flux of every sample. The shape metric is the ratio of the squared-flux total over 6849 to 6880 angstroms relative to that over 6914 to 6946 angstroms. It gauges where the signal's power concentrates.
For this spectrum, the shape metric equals 3.3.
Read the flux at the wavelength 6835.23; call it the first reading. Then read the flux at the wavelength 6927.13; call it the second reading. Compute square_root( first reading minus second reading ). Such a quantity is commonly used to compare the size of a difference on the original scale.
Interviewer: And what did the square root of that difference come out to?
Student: 3.4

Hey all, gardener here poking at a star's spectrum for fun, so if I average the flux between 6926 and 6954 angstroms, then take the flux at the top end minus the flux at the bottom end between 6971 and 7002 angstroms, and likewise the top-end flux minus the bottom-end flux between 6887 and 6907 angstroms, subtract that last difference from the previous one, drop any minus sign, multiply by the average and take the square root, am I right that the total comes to 2.3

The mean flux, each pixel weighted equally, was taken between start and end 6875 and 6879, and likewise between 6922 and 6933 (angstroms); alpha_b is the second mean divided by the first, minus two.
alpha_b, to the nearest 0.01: -1.48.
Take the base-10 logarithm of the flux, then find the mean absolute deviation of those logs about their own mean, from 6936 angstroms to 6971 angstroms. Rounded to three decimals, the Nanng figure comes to 0.080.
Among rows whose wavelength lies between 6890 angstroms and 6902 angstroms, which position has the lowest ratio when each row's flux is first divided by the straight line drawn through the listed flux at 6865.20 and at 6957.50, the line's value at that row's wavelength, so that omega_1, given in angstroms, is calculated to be 6895.30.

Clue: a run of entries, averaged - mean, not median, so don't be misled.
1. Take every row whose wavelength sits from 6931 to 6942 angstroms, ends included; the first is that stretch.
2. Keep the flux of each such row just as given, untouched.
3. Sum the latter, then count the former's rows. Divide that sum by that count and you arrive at 10.9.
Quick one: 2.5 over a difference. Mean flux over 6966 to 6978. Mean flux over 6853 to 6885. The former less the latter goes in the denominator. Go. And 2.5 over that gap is -0.64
